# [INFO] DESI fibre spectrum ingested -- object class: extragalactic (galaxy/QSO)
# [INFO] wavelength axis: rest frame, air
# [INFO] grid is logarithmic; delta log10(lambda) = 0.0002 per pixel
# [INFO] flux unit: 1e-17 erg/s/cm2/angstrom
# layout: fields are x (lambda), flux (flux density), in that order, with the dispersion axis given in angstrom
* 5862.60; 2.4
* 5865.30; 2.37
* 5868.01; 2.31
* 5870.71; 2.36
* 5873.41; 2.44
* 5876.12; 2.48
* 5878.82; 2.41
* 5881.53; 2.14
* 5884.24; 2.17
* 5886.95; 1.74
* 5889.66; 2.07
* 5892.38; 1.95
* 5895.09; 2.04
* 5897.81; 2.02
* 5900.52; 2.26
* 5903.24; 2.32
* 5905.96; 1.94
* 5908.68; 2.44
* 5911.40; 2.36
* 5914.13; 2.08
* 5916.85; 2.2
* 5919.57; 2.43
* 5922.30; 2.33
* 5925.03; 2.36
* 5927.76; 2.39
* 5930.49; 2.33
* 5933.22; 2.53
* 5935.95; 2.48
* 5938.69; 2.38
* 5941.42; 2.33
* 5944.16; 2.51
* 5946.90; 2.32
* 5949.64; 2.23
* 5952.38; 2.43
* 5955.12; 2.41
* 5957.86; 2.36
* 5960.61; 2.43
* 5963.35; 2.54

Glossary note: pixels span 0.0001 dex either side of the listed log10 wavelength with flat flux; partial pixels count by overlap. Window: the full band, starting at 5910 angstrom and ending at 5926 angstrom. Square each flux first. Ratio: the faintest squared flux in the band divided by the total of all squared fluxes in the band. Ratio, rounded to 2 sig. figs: 0.14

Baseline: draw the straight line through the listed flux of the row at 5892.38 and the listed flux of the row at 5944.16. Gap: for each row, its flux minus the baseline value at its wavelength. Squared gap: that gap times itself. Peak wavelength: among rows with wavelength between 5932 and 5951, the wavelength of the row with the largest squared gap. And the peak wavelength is 5949.64 angstrom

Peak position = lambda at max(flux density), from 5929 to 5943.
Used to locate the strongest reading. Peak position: 5933.22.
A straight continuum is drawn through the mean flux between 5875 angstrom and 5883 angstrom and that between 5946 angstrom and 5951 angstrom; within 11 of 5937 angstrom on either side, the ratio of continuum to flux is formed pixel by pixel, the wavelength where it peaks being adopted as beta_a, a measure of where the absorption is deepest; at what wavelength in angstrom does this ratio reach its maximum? 5930.49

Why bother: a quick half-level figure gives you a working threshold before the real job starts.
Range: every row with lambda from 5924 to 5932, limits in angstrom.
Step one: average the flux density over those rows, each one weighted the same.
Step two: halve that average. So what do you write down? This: 1.18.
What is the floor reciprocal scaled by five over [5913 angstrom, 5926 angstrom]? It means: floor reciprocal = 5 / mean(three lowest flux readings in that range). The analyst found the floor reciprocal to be 2.27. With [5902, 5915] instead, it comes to 2.37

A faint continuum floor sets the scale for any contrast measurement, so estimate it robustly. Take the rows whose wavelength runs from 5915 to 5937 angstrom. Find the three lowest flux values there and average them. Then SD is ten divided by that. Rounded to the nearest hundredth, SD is 4.37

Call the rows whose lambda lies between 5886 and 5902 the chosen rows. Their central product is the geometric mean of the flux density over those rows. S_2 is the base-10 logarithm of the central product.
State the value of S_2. 0.303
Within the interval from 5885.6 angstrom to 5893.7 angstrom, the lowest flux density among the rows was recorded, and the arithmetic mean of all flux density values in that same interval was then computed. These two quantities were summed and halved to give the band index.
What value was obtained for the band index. 1.83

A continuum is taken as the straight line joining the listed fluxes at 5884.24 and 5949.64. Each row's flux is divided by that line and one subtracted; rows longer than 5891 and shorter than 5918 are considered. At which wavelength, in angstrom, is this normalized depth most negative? 5905.96 angstrom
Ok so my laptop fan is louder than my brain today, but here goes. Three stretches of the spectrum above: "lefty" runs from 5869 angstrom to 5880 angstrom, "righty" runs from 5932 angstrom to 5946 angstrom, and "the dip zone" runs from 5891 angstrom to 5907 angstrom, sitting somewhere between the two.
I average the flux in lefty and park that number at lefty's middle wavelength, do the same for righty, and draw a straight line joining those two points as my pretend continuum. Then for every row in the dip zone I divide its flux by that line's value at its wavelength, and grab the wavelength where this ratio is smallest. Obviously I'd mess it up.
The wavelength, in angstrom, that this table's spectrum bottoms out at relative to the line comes 5905.96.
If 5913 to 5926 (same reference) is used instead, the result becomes 5914.13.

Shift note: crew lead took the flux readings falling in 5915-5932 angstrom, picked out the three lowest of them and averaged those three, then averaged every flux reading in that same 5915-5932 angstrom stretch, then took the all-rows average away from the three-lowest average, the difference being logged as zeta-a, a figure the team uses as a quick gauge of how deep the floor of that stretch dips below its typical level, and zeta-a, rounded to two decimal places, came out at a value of -0.05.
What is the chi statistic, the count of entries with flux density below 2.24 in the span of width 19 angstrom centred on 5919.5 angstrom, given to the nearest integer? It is 2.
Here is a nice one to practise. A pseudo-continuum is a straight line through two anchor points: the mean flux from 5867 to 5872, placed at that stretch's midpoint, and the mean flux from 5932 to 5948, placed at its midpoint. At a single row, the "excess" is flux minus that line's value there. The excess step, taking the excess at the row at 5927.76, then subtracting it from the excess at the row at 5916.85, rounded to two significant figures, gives -0.18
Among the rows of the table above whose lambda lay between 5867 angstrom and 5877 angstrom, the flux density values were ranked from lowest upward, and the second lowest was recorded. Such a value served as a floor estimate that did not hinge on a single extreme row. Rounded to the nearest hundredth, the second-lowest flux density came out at 2.36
